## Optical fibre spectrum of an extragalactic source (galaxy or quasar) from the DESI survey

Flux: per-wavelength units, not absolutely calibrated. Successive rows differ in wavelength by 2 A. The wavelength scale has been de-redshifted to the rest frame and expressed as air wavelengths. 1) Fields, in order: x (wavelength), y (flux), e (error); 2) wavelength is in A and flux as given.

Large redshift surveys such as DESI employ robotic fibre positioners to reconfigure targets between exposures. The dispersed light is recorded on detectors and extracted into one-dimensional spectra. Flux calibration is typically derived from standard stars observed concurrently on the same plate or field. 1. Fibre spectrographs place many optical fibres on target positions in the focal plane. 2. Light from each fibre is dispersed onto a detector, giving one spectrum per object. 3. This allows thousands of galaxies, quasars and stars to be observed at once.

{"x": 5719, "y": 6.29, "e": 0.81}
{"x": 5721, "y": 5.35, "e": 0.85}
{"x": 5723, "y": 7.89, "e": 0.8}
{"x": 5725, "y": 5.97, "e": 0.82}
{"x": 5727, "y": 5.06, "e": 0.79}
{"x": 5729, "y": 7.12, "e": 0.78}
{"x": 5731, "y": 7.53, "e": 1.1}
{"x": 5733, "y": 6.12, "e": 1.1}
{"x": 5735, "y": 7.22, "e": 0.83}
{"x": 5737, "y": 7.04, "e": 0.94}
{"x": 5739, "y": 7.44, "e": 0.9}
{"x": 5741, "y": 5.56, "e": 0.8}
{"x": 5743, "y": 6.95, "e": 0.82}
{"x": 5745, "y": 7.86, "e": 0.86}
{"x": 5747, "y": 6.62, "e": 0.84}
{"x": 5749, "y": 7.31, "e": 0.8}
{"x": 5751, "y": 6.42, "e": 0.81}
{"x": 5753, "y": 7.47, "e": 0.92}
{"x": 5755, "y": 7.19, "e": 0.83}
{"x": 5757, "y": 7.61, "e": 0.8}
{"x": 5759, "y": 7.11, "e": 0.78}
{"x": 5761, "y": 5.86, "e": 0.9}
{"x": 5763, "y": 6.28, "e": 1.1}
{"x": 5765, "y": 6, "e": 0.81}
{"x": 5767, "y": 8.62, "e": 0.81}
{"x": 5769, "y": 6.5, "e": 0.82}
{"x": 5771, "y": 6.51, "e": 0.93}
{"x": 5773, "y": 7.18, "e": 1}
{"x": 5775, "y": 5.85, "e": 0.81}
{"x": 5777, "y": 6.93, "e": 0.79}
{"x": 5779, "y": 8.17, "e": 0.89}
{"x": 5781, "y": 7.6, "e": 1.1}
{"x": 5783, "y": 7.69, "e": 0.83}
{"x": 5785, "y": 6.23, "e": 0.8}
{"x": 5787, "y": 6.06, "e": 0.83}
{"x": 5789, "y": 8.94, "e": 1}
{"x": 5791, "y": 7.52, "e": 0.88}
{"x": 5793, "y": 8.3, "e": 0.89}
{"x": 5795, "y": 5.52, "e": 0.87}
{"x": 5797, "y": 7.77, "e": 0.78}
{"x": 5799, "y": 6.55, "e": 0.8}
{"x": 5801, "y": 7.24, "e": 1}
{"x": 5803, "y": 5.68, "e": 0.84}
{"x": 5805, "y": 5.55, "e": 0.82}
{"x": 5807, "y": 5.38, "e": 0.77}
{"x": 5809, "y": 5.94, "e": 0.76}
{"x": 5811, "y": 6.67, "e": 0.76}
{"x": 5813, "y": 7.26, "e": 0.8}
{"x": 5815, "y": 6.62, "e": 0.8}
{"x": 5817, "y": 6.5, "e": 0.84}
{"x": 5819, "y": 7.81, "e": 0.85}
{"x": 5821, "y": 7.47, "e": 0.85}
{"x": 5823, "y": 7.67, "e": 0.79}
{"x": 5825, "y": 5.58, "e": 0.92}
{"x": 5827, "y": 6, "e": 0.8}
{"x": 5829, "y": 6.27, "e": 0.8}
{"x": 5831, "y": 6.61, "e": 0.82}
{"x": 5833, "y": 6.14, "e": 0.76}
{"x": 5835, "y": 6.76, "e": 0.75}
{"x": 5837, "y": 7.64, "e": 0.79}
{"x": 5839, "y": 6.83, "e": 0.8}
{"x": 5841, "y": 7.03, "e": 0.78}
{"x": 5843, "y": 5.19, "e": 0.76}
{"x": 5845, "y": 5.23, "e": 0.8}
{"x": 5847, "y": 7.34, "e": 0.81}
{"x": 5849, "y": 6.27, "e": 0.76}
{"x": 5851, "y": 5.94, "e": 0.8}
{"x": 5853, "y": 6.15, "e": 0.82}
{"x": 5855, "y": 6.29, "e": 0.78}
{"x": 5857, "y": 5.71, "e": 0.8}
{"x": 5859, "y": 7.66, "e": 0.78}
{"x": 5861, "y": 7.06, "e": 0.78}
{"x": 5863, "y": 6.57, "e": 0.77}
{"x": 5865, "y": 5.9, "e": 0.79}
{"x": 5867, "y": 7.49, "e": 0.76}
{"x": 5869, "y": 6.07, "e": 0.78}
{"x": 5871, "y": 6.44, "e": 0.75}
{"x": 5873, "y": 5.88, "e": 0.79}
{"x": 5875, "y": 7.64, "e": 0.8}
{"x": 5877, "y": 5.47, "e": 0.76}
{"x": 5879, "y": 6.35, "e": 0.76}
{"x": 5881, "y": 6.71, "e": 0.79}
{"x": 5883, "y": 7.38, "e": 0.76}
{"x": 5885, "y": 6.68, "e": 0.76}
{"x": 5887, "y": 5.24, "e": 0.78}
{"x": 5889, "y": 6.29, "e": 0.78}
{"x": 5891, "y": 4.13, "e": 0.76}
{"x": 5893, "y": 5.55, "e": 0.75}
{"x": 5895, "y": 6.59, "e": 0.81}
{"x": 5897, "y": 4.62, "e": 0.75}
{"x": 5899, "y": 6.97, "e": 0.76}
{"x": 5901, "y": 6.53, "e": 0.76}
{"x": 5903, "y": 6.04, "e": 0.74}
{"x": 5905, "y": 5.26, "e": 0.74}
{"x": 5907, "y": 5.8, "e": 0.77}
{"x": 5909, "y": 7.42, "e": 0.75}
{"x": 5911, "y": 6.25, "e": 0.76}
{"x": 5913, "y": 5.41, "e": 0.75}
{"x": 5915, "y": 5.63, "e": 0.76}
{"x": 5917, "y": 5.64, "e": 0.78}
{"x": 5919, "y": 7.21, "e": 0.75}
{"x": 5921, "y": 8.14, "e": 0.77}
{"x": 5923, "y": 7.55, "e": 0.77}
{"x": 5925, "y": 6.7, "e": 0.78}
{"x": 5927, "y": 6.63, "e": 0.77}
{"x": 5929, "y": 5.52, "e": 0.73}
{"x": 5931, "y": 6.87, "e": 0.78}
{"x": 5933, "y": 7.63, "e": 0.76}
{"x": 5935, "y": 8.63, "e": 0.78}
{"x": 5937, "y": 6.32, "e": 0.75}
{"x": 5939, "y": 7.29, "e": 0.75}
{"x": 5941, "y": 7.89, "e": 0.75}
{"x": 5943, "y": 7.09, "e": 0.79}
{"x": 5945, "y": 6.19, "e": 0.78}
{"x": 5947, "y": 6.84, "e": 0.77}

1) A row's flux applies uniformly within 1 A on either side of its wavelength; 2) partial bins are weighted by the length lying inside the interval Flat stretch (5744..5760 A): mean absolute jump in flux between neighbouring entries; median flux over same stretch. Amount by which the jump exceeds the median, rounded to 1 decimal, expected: -6.5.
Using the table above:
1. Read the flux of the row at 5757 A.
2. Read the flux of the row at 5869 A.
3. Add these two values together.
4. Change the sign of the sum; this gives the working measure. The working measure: -13.7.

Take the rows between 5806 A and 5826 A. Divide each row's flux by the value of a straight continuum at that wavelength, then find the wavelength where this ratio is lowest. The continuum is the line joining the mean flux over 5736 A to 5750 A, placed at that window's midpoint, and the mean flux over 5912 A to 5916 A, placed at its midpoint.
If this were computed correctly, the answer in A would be 5807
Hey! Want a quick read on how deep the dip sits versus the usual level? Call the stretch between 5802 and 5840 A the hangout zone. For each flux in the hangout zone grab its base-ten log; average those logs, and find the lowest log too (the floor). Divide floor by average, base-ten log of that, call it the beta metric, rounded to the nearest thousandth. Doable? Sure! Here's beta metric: -0.046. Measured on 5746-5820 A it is -0.057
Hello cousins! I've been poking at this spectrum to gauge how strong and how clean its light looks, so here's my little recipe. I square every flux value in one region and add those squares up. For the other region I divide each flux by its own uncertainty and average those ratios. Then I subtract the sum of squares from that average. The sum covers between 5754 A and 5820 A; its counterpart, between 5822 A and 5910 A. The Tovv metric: -1577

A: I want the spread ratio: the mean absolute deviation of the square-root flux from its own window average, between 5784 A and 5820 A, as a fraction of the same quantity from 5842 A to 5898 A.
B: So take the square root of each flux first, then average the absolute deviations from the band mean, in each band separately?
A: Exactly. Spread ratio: 1.1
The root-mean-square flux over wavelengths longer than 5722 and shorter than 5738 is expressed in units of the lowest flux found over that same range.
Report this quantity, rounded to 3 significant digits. 1.34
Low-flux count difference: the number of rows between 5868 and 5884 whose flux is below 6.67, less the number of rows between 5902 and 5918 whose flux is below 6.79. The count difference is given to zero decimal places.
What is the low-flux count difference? -2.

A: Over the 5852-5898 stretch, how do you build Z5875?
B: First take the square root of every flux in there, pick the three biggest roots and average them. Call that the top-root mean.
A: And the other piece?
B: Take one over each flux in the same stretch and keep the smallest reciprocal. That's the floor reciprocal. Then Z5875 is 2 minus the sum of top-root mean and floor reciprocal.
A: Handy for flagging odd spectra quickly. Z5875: -0.89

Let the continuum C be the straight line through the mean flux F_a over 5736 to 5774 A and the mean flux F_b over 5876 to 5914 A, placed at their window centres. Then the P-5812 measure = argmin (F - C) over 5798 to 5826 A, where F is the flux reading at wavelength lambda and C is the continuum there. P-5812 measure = 5807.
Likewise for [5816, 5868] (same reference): 5843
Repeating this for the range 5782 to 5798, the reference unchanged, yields 5795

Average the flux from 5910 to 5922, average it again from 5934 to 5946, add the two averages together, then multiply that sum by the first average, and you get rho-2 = 86.9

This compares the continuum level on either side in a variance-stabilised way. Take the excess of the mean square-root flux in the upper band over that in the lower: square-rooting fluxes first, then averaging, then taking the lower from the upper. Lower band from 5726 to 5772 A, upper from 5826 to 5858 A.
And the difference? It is -0.10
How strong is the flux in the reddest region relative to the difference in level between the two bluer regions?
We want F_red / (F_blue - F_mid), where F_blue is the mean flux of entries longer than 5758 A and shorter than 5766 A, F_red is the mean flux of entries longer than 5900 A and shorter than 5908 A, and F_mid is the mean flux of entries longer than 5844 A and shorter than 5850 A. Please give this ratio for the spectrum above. 182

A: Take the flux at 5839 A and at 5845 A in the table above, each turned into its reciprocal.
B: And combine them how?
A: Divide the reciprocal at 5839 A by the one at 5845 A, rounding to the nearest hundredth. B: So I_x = 0.77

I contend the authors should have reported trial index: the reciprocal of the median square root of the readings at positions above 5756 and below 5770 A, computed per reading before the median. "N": 0.392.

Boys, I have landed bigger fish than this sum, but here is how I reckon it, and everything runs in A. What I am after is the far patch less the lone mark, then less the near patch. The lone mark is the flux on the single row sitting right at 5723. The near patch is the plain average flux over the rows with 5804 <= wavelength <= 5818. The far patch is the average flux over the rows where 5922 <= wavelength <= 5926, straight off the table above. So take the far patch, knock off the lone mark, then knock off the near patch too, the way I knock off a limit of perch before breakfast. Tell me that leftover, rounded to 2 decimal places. -7.04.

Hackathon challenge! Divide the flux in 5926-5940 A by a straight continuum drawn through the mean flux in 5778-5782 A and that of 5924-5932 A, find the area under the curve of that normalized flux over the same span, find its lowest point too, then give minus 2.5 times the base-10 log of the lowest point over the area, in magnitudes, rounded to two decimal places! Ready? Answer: 3.13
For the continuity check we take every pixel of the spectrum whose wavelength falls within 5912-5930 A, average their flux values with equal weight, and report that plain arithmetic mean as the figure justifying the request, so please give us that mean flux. 6.49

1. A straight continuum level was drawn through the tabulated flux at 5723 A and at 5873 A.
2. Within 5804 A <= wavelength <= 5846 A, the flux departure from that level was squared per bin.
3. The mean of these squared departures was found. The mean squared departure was 0.67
